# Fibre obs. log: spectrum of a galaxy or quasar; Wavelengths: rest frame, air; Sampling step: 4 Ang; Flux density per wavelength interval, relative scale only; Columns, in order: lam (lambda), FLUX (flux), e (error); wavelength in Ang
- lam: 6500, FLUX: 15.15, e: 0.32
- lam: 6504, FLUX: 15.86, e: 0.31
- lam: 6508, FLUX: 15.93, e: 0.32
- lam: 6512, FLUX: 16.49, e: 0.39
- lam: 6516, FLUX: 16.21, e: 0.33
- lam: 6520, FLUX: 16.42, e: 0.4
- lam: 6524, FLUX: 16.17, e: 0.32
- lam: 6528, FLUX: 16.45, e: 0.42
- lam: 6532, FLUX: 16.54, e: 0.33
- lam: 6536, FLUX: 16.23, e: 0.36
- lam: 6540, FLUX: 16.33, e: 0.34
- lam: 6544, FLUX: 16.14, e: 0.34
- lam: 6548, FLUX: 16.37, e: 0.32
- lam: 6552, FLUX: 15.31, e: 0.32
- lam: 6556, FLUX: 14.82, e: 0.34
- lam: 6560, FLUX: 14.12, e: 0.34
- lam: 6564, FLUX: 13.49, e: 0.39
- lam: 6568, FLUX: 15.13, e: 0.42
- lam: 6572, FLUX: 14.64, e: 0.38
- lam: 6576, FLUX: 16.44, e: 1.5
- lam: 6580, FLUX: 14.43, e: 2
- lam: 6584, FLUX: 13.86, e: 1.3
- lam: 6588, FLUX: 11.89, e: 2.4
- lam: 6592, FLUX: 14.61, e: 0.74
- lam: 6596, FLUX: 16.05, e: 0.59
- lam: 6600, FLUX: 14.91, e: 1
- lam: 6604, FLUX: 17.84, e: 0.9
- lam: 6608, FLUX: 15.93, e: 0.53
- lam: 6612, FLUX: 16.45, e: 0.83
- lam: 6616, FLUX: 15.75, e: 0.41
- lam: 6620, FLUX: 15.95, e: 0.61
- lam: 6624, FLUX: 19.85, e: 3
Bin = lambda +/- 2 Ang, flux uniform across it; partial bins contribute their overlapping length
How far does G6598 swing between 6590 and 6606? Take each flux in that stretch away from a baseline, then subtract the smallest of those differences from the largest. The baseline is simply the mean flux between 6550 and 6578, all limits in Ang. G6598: 3.2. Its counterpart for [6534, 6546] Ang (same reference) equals 0.2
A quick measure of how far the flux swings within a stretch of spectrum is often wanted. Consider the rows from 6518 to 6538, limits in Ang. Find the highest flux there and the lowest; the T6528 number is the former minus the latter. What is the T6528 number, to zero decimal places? 0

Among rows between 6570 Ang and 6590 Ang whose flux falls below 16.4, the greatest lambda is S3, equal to 6588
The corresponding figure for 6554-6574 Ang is 6572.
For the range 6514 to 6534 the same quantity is 6524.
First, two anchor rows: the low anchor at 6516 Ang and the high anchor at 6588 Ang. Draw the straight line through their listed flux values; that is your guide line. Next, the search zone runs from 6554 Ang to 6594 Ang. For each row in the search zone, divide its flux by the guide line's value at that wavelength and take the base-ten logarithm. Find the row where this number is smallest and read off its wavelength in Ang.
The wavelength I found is 6588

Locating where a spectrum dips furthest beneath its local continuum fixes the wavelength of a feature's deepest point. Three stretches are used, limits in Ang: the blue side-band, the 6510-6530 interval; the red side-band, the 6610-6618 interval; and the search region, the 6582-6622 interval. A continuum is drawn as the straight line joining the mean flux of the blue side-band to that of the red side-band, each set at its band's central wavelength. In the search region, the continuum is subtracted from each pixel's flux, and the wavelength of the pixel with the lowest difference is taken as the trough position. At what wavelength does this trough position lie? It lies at 6588 Ang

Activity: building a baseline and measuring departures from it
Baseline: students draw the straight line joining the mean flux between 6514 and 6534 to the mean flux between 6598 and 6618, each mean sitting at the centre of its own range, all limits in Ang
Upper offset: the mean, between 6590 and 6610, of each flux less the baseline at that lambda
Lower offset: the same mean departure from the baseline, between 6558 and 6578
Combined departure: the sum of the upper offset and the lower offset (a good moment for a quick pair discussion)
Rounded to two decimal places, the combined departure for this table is -1.82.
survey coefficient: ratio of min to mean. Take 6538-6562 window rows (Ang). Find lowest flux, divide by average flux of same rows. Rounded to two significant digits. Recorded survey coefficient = 0.91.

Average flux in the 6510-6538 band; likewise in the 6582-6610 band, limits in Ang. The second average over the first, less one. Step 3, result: -0.082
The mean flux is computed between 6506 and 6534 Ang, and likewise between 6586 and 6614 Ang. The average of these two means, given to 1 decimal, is 15.8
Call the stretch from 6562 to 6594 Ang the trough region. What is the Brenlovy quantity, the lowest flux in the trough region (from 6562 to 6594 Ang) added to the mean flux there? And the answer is 26.2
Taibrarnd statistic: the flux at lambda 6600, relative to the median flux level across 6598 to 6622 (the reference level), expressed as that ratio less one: -0.065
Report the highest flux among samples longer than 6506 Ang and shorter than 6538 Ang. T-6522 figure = 16.54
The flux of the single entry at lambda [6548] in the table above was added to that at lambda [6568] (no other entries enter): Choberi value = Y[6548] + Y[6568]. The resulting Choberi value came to 31.5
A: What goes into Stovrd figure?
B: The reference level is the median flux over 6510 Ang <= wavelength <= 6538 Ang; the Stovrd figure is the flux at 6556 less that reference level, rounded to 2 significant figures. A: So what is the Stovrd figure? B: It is -1.6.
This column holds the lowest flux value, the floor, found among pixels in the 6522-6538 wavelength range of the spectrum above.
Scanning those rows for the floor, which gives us 16.17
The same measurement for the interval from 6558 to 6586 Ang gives 13.49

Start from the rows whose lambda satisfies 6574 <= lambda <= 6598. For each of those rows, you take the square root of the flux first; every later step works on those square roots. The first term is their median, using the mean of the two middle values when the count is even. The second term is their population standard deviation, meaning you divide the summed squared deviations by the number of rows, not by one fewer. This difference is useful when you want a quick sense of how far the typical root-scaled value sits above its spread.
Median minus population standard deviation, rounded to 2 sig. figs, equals 3.6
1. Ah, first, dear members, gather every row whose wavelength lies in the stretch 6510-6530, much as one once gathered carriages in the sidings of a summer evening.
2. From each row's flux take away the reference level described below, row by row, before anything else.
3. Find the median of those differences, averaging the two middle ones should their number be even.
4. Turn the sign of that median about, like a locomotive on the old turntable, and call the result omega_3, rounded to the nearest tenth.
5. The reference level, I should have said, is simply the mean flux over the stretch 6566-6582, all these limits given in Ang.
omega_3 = -1.3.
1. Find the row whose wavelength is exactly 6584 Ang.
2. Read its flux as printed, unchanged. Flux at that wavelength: 13.86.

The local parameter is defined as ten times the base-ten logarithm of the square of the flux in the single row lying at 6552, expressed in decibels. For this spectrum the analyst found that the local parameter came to 23.7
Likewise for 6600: 23.5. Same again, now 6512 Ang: 24.3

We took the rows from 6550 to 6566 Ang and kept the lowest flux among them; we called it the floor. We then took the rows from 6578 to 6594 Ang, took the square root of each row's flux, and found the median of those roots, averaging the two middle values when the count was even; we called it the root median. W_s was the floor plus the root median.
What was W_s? 17.3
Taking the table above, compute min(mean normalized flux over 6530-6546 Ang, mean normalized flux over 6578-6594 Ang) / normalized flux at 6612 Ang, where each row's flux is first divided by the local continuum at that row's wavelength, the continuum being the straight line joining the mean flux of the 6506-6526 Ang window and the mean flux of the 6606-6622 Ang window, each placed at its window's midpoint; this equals 0.83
